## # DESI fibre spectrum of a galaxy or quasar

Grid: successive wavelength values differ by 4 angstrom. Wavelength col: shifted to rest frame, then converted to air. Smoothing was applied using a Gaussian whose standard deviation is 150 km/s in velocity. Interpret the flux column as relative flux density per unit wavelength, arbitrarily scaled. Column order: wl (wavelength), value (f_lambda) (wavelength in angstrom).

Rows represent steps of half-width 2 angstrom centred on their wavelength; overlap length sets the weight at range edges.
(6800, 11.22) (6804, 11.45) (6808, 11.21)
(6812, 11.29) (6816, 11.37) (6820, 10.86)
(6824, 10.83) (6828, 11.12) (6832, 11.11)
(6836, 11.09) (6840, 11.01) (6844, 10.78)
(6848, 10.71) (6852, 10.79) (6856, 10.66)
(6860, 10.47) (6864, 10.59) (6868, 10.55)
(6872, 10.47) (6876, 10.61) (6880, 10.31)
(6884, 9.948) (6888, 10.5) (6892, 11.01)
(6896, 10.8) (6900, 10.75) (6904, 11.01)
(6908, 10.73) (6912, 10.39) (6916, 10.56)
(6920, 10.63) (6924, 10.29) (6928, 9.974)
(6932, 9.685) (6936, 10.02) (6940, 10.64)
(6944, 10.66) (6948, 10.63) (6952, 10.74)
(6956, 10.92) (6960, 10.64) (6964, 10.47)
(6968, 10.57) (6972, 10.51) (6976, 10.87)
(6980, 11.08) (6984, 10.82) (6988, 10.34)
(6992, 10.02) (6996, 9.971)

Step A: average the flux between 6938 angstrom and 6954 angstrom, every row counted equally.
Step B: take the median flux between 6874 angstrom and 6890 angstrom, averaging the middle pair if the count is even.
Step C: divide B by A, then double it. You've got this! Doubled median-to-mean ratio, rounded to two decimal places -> 1.95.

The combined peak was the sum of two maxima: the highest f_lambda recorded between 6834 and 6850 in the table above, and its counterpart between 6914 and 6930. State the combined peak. 21.7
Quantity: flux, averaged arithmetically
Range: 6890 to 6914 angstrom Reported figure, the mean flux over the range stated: 10.78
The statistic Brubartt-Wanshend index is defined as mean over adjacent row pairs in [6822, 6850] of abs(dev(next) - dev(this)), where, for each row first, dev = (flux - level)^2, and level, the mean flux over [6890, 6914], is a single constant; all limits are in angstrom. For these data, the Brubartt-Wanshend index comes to 0.04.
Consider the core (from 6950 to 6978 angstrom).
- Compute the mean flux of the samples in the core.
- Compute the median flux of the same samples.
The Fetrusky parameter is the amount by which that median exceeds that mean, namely -0.034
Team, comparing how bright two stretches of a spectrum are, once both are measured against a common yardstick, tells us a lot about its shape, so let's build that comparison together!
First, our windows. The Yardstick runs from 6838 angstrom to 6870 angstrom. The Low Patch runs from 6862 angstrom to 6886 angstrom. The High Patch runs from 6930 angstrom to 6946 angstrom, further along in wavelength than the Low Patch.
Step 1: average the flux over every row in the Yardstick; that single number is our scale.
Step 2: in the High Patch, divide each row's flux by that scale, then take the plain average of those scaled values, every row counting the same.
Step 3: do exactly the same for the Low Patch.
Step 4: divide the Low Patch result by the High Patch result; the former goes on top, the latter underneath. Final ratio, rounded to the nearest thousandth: 1.016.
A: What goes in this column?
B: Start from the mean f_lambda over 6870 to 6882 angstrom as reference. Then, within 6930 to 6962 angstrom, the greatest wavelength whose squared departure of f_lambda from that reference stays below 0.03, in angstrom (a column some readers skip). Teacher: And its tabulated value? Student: 6948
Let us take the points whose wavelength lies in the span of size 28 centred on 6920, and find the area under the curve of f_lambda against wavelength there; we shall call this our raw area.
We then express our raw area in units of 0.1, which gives 2890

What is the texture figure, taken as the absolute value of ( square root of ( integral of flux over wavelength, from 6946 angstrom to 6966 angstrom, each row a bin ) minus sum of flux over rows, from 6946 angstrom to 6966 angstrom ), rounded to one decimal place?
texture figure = 38.8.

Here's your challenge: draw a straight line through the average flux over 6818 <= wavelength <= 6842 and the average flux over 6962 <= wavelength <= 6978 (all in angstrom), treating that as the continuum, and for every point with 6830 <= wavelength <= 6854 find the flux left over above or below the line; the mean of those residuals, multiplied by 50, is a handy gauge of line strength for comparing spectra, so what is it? -2.7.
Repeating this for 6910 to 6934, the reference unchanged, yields -24.3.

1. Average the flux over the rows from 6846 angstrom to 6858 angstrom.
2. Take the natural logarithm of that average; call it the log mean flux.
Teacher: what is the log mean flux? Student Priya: 2.372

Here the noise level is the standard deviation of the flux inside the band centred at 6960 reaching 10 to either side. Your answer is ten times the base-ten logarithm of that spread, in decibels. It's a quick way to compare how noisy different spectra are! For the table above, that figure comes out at -8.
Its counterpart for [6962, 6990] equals -6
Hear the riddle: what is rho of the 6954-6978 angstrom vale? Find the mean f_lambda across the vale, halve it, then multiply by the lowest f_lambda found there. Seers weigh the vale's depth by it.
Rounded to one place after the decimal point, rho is 55.8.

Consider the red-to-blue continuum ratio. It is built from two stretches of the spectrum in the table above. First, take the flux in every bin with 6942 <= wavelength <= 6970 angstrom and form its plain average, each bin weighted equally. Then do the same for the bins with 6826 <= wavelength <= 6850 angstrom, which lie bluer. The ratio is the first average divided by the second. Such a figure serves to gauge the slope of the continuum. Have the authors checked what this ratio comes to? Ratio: 0.97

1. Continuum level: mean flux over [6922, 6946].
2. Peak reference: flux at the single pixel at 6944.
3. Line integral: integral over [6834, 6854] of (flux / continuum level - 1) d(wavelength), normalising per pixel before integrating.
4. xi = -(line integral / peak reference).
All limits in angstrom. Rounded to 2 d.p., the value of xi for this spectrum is -0.12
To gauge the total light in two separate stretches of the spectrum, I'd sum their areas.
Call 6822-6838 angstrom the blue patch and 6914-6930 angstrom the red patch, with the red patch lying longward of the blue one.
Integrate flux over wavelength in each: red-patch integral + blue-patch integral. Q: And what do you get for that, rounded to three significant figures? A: 342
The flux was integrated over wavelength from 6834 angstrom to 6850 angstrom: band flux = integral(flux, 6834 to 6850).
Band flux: 174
